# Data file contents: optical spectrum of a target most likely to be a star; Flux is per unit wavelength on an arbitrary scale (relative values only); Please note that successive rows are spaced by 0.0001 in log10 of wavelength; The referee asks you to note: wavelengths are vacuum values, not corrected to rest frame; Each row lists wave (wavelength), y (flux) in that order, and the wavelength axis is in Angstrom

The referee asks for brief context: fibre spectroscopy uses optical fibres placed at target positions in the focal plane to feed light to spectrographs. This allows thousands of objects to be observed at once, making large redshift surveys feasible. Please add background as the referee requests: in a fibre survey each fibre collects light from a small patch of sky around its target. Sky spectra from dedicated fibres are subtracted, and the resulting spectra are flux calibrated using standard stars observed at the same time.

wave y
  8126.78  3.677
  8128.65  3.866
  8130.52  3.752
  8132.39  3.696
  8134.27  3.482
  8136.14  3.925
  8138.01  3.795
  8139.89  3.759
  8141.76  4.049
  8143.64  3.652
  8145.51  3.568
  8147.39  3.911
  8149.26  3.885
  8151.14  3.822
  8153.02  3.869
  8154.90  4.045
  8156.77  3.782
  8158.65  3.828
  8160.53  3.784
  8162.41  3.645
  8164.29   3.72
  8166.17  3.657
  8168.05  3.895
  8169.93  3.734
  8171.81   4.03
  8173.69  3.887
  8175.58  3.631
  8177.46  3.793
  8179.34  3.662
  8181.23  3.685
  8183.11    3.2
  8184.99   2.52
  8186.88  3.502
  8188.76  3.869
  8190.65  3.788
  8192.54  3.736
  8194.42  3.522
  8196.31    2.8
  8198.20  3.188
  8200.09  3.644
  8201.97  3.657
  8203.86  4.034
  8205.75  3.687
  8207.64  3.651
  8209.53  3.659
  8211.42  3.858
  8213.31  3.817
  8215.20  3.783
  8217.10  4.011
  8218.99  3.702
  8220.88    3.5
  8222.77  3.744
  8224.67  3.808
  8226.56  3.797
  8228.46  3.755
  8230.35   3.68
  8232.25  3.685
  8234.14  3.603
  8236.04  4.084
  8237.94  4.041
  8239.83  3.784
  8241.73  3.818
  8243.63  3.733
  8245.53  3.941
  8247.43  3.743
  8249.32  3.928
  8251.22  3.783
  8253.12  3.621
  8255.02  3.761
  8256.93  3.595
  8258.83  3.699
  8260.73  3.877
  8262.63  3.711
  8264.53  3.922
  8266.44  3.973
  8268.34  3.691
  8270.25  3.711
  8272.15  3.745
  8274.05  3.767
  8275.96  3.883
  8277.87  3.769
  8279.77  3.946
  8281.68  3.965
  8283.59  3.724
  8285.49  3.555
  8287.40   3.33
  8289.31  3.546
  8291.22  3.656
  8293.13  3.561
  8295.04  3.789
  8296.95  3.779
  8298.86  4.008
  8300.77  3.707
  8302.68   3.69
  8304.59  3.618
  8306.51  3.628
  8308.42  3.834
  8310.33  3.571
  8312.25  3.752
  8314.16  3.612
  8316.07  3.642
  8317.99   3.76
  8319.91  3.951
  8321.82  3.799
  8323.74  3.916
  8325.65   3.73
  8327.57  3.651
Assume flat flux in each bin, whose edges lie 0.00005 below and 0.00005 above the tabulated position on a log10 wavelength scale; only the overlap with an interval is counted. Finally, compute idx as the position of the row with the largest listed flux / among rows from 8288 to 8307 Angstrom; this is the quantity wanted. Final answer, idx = 8298.86 Angstrom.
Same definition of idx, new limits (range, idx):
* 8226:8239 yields 8236.04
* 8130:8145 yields 8141.76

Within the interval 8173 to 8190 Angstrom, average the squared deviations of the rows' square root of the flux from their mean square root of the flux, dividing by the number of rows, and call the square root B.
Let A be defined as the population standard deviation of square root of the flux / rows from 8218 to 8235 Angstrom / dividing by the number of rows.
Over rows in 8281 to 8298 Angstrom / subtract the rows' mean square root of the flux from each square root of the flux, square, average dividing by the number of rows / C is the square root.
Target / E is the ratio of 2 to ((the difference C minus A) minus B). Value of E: -22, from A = 0.024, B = 0.11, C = 0.045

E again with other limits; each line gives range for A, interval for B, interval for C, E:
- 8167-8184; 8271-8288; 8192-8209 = -124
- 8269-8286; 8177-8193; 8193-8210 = -37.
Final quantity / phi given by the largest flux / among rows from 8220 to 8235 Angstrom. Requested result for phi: 3.808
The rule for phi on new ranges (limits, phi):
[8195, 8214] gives 4.034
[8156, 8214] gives 4.034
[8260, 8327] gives 4.008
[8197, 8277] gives 4.084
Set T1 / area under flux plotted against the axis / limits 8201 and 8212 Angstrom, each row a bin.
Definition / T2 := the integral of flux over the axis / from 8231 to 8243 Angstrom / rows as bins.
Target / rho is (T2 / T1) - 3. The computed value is -1.89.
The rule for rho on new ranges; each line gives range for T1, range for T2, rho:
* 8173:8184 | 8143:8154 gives -1.96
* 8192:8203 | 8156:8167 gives -1.91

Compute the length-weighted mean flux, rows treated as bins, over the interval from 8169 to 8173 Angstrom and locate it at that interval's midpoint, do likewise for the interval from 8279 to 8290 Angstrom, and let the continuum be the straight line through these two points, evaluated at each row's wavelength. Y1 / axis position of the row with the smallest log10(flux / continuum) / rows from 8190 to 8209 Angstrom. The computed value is 8196.31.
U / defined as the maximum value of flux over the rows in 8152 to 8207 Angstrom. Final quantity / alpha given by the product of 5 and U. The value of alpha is 20.2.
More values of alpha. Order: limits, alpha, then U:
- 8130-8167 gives 20.2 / 4.049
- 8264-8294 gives 19.9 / 3.973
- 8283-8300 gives 20.0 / 4.008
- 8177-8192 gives 19.3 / 3.869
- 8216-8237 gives 20.4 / 4.084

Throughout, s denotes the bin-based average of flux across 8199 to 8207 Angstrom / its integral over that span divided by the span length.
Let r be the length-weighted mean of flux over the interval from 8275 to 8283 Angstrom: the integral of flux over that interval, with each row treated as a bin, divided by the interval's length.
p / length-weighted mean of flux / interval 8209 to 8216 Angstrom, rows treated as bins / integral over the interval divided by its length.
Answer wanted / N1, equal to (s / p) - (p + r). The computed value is -6.68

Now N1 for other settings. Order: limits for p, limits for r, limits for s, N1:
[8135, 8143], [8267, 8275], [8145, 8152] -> -6.62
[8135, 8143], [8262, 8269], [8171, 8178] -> -6.71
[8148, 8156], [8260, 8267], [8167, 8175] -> -6.78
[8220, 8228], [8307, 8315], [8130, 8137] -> -6.41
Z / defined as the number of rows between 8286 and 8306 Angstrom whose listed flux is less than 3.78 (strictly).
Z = 8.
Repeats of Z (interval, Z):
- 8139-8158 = 3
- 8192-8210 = 9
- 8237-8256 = 4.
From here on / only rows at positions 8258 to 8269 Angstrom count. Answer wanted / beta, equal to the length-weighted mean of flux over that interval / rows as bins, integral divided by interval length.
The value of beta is 3.82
